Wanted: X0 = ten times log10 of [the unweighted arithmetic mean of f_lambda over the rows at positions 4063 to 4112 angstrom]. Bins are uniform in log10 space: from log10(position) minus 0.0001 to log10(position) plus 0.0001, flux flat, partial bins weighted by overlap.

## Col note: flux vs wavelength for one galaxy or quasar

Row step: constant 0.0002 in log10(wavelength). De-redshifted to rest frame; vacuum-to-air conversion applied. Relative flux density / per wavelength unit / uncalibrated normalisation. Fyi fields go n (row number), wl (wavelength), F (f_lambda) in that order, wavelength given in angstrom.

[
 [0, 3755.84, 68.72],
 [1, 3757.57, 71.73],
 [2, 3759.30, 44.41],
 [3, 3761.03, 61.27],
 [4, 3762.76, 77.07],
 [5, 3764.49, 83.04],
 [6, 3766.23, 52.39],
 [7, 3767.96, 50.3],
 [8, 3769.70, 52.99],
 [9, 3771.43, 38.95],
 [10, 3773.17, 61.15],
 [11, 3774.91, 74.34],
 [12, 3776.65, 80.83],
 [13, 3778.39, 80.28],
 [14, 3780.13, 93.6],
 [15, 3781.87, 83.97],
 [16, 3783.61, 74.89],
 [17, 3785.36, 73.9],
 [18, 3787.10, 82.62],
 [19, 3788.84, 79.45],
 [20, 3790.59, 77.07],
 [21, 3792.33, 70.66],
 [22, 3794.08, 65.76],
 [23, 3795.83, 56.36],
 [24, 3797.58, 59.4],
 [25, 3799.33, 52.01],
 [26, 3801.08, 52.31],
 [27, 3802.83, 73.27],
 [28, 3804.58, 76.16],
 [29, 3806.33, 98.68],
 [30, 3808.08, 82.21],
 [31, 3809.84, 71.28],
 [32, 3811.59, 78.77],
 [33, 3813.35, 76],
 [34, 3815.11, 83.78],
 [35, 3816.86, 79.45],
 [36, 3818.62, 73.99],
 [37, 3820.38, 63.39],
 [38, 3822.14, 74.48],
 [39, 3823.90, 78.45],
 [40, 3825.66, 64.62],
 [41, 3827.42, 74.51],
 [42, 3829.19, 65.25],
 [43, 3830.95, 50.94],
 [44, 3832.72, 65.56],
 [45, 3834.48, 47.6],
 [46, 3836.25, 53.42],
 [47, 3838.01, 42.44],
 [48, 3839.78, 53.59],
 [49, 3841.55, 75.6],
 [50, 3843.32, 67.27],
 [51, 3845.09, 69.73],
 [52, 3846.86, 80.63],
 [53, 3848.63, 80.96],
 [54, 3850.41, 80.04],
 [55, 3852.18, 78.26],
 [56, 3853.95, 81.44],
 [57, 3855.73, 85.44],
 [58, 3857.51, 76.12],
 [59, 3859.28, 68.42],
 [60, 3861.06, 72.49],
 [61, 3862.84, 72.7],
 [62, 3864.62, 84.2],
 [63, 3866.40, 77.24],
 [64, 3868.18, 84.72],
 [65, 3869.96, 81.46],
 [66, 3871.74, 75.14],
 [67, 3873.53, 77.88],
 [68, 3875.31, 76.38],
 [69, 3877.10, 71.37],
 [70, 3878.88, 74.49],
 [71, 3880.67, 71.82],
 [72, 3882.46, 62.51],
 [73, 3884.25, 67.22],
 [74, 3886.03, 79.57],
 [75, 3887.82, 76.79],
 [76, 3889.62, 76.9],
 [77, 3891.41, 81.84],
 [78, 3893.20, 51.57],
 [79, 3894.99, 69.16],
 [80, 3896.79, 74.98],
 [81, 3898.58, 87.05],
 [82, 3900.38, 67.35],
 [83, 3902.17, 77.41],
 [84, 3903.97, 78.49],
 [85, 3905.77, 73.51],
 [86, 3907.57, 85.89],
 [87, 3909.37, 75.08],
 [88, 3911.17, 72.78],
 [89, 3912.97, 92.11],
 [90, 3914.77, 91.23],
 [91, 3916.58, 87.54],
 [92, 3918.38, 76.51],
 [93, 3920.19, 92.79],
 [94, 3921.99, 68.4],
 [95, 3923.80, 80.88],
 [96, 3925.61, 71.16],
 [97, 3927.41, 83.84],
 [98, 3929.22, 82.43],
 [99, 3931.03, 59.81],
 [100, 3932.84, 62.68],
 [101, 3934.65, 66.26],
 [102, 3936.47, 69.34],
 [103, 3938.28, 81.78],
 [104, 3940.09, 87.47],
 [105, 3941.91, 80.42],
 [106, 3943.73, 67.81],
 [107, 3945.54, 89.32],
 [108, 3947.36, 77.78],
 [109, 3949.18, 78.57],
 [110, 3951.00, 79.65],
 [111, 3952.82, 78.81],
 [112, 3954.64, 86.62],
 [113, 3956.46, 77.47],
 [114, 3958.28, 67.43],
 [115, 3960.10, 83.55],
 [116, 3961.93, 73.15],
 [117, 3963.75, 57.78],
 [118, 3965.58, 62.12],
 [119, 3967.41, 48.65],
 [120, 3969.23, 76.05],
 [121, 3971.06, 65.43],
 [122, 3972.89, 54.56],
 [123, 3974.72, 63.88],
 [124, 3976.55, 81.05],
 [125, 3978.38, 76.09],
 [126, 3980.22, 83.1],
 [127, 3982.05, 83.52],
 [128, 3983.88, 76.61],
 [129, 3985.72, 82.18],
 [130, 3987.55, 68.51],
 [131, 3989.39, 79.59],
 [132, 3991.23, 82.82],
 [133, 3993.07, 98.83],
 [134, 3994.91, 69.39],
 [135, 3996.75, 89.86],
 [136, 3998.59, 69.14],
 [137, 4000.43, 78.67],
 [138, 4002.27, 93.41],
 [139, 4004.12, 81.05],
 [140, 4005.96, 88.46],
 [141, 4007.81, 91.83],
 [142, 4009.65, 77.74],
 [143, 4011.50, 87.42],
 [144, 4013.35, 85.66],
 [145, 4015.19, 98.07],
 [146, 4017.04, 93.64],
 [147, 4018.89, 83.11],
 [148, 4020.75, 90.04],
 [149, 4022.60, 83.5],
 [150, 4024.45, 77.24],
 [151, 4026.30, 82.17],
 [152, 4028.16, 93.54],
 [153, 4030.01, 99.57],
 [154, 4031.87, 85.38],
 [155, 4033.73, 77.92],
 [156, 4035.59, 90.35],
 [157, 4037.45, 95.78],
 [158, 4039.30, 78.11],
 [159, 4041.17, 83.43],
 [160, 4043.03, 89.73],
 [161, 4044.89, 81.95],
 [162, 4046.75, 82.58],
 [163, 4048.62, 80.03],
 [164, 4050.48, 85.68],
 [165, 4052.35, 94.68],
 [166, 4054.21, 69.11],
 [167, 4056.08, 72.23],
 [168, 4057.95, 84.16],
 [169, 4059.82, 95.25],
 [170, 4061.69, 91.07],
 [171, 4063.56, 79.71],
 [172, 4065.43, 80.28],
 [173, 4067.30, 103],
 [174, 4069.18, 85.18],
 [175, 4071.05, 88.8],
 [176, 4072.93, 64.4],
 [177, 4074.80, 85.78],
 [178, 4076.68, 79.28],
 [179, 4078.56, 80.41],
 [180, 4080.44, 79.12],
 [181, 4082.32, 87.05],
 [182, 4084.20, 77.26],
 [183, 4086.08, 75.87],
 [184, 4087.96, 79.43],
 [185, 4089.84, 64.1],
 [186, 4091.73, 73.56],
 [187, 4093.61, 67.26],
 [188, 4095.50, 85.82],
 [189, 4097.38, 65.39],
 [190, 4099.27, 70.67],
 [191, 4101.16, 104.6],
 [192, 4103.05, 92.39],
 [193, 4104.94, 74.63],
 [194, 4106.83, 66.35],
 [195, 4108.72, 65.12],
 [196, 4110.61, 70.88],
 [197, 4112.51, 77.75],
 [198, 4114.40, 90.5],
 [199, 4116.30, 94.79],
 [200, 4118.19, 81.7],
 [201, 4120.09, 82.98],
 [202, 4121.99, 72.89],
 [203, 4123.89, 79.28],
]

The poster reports 19.0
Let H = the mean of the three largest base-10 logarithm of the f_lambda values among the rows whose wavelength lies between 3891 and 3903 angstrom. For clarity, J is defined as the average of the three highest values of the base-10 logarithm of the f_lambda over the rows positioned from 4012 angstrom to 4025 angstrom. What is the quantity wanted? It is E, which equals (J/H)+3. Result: 4.03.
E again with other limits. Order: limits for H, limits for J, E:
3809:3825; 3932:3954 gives 4.02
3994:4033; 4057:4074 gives 4.00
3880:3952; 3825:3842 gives 3.94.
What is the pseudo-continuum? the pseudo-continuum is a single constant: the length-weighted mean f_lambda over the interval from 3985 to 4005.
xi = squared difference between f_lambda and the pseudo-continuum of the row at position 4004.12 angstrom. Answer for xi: 0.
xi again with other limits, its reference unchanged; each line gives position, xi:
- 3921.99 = 164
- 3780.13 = 154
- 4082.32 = 34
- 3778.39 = 1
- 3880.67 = 88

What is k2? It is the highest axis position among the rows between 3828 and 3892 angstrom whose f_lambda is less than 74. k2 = 3884.25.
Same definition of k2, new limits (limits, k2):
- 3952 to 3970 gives 3967.41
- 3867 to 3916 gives 3911.17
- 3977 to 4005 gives 3998.59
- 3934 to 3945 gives 3943.73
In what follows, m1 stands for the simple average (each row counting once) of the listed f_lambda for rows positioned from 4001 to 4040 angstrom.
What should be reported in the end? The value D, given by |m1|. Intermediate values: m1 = 87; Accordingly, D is 87.3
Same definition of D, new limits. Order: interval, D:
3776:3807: 74.0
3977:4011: 81.7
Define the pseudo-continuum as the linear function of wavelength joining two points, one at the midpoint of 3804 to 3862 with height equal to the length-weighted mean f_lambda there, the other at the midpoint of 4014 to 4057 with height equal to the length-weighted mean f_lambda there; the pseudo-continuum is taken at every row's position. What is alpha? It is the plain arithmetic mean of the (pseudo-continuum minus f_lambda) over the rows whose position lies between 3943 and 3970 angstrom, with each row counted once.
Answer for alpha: 7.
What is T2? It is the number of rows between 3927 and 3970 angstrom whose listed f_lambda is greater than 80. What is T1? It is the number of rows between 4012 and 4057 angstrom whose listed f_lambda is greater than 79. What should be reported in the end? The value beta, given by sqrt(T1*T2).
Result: 12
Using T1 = 19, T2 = 8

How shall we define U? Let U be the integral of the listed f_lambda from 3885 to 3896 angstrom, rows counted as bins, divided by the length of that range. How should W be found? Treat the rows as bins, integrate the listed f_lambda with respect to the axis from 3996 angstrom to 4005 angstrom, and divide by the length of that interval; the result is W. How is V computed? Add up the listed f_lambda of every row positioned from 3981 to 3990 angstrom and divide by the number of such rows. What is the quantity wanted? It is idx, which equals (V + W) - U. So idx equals 88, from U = 73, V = 78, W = 82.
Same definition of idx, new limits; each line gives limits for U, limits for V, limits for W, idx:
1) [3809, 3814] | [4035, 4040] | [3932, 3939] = 82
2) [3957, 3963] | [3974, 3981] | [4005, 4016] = 90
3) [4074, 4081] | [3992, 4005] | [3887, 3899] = 75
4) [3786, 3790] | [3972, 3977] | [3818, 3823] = 57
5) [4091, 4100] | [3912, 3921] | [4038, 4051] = 99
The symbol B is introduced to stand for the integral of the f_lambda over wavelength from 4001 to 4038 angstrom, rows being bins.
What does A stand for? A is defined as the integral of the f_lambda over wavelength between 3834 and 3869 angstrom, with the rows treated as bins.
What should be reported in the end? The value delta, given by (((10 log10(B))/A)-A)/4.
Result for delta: -629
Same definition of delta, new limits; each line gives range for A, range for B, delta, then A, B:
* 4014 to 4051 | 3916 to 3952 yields -801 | 3204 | 2777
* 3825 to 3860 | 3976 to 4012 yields -596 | 2385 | 2949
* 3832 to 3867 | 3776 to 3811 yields -618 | 2473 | 2598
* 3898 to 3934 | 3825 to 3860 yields -704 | 2815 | 2385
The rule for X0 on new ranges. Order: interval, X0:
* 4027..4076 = 19.3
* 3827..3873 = 18.5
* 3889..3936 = 18.8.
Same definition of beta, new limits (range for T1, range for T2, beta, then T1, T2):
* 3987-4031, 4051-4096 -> 15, 18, 12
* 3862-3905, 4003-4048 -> 11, 6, 20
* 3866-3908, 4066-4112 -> 7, 6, 9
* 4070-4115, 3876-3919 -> 8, 11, 6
